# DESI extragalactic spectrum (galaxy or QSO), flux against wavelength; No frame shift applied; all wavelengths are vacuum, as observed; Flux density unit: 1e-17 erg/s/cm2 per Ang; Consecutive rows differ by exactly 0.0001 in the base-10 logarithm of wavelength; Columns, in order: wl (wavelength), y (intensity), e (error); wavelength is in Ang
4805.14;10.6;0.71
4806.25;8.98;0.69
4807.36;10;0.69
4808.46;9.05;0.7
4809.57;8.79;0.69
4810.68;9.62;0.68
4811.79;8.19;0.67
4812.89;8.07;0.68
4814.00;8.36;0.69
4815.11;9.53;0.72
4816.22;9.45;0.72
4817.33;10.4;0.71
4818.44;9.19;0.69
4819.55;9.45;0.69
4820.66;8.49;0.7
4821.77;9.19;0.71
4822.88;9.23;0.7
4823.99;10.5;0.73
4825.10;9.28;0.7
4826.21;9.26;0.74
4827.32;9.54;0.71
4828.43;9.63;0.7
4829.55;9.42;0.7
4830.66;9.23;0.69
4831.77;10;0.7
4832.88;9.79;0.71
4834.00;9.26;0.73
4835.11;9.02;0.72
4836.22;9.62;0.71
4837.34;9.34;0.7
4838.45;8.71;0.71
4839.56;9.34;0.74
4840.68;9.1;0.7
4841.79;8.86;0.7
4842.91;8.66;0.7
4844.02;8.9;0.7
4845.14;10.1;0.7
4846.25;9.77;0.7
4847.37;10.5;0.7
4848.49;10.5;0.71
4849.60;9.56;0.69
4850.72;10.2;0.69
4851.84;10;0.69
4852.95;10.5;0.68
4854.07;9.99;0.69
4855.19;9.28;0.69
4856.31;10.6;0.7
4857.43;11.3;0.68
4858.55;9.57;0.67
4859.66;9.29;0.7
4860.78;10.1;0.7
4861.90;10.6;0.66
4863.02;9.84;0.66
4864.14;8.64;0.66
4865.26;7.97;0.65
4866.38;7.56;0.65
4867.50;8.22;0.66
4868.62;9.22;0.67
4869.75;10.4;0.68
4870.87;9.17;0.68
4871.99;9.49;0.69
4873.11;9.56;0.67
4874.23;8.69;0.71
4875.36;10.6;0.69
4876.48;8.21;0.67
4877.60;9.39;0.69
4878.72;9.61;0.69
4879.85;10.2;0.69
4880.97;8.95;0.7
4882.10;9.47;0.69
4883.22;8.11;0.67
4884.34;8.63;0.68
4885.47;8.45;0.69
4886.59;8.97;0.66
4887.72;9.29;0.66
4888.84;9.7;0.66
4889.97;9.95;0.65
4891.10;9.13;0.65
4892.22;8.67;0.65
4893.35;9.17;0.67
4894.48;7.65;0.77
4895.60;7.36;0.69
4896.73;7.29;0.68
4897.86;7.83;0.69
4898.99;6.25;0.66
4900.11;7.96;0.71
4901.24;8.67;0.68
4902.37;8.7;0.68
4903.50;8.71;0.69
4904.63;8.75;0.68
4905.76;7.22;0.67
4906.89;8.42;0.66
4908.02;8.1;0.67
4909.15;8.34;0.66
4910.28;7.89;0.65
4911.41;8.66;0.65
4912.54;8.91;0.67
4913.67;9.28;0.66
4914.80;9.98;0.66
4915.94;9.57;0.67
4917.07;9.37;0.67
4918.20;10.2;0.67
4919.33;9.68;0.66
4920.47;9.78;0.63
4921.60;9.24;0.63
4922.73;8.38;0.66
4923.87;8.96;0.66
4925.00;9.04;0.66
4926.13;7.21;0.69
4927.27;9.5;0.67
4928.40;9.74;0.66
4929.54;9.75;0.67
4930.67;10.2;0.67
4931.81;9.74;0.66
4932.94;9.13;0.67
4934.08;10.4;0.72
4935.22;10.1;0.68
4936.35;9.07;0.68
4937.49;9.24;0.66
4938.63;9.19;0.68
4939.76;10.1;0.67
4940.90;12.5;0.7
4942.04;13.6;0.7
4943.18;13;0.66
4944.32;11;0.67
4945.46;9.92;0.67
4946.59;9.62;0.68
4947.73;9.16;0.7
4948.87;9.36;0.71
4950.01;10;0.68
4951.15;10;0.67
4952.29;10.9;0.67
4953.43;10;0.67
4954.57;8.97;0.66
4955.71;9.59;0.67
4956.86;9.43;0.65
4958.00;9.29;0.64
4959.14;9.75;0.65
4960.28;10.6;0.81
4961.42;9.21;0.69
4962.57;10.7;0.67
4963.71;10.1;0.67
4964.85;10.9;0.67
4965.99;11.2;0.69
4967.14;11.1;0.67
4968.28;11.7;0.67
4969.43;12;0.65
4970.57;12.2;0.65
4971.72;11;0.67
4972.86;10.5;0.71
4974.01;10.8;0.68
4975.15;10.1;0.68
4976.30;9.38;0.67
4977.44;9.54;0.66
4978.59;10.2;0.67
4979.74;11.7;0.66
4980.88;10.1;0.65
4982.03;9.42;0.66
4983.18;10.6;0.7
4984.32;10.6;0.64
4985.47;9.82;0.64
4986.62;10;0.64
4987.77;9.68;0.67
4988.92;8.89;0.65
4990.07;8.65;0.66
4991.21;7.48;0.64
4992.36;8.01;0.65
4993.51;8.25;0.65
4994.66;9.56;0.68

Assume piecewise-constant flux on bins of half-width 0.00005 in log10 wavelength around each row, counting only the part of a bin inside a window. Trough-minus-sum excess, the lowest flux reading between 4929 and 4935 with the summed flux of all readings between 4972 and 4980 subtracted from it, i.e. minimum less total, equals -63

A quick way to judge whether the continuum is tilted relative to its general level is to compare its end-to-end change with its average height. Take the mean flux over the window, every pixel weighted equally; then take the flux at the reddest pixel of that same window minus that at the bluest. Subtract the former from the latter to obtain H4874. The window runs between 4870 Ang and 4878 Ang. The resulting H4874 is -9.1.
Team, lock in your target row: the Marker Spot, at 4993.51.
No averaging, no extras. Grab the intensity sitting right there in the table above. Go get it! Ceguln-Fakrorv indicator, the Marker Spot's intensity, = 8.25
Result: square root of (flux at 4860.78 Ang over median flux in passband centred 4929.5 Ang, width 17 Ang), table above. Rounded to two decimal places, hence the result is 1.05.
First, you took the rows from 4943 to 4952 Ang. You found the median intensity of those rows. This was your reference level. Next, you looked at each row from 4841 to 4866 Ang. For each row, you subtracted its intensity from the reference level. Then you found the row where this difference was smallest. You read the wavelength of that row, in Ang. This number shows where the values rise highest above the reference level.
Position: 4857.43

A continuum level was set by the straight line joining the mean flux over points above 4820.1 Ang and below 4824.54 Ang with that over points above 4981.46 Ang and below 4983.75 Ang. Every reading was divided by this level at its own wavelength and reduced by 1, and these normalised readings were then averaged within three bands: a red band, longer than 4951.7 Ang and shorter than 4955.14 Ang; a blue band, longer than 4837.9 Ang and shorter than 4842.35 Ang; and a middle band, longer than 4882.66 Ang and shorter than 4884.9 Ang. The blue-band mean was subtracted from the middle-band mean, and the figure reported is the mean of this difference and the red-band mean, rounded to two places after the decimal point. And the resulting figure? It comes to -0.04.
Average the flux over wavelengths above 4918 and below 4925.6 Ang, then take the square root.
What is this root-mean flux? 3.05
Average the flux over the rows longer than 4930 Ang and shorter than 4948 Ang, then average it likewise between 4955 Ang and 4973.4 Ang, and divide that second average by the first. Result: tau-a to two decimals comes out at 1.02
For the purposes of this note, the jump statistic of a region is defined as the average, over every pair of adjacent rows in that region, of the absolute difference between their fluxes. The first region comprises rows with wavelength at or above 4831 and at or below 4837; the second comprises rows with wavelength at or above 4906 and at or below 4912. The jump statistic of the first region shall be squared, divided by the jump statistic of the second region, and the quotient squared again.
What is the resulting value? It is 0.12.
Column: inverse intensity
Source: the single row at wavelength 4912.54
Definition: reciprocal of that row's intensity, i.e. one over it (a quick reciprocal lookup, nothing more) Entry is 0.112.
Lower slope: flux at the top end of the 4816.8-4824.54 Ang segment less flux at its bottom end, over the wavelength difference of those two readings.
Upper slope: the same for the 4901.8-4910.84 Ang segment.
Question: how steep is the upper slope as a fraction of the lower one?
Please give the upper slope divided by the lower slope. -7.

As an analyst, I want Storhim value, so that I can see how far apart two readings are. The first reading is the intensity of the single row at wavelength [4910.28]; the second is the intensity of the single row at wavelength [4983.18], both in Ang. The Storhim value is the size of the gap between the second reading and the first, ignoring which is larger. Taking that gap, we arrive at 2.7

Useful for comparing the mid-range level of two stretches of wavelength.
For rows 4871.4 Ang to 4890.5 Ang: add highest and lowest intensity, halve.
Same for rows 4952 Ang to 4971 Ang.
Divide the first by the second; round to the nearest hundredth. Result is 0.88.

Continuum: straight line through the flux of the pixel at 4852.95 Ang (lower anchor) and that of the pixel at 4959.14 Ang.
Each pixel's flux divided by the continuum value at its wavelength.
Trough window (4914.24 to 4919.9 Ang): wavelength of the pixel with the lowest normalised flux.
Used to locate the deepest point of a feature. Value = 4917.07 Ang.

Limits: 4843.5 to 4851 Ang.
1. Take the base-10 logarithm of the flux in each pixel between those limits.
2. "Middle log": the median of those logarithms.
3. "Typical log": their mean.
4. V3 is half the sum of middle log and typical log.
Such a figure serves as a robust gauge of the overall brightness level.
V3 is 1.00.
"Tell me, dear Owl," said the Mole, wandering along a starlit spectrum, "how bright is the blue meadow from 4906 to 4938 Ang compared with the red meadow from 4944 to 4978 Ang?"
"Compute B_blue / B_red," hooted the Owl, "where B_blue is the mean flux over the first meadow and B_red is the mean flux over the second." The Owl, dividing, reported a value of 0.90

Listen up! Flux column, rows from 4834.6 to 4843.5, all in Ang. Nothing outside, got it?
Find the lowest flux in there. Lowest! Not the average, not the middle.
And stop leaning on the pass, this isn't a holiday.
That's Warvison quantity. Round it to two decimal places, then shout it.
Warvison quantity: 8.66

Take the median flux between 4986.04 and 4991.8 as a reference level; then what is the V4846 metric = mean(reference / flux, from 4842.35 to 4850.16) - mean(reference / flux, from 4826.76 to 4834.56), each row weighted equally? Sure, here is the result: -0.011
